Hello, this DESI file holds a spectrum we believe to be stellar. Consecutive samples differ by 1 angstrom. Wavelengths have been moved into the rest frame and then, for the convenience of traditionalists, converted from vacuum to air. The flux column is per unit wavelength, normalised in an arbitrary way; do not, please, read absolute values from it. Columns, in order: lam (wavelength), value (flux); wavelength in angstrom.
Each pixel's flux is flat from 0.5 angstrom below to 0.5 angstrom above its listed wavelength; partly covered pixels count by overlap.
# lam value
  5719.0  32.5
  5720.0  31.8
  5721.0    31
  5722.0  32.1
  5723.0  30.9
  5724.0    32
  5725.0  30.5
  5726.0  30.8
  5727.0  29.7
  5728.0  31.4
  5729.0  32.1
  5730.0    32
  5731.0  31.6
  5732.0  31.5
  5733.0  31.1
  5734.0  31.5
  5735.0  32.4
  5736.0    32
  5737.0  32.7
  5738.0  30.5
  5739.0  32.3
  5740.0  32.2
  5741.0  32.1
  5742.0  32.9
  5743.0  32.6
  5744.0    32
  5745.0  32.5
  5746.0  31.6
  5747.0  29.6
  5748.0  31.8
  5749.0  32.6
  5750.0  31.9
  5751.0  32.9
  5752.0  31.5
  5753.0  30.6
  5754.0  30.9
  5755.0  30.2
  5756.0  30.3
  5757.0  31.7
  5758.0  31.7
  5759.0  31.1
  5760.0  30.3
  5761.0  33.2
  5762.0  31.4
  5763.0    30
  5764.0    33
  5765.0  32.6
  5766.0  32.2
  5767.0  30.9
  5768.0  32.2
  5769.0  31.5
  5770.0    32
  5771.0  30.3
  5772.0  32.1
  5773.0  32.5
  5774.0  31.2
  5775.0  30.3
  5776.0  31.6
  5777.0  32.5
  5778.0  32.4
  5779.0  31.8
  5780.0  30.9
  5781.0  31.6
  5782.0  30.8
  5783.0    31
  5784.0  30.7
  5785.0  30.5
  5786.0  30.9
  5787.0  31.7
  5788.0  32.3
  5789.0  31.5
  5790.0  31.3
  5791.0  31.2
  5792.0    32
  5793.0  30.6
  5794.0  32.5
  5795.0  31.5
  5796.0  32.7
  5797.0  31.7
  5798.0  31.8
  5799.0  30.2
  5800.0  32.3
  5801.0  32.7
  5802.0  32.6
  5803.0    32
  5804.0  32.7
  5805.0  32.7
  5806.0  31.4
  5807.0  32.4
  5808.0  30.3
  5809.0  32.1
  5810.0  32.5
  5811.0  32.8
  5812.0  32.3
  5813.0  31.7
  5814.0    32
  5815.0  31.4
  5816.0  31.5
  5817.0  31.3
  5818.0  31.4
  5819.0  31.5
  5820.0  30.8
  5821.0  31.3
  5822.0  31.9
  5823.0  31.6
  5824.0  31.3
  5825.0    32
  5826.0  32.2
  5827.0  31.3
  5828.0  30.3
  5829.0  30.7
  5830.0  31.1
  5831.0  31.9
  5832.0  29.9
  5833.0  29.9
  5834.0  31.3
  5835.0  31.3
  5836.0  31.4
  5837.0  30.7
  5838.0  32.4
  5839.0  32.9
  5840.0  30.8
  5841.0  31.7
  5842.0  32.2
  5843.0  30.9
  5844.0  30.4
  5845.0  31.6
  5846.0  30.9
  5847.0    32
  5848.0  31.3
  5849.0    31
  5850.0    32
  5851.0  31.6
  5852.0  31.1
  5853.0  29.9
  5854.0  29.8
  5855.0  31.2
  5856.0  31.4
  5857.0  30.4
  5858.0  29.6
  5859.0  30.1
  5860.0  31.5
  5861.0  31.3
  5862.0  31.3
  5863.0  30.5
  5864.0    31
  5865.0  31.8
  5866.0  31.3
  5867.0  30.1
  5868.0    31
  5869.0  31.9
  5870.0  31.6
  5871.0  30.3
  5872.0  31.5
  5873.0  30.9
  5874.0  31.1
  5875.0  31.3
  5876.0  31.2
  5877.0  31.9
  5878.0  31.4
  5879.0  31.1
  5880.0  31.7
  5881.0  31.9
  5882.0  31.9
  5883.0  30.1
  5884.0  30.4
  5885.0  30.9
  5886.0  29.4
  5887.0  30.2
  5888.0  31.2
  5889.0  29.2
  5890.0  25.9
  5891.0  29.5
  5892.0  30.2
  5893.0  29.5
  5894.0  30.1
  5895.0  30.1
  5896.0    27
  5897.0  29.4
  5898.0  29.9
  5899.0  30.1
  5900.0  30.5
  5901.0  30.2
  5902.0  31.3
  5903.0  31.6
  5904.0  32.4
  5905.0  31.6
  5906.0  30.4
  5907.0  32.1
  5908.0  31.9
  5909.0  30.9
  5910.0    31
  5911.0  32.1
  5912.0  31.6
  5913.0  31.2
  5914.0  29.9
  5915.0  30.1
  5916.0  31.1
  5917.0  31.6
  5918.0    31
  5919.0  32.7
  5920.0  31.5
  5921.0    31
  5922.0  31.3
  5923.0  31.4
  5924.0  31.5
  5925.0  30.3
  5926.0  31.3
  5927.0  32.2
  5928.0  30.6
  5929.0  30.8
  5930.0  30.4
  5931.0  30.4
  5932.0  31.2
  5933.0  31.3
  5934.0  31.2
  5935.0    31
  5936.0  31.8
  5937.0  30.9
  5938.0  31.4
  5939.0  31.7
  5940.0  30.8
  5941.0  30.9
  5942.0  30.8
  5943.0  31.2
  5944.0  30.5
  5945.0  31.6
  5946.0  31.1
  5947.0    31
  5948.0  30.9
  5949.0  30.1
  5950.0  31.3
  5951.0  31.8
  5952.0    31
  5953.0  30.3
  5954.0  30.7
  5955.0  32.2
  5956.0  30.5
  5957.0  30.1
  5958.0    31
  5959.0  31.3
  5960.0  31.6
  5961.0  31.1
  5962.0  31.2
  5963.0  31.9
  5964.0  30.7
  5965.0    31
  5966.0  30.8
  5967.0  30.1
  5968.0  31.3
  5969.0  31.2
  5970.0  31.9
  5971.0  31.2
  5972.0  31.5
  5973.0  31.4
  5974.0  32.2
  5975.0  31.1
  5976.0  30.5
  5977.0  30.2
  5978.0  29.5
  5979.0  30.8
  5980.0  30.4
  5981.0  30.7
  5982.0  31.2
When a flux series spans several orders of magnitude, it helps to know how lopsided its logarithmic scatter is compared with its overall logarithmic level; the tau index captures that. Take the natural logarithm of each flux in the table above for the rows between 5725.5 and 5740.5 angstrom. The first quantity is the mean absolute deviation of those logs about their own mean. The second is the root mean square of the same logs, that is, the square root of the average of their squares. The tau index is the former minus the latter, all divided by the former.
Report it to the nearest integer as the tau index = -176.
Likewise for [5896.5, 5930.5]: -166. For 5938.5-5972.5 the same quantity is -260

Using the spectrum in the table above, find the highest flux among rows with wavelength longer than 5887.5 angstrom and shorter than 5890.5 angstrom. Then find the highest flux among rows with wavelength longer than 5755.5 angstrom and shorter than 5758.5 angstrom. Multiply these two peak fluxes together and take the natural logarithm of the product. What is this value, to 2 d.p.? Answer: 6.90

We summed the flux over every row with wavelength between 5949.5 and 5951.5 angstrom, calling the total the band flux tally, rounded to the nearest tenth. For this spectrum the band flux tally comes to 63.1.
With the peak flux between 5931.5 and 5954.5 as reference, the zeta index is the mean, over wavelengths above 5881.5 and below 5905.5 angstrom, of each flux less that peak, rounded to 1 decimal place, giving -1.7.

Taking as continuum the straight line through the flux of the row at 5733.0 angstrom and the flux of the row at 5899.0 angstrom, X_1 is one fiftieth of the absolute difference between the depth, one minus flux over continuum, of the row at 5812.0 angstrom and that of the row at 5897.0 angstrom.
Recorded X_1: 0.0016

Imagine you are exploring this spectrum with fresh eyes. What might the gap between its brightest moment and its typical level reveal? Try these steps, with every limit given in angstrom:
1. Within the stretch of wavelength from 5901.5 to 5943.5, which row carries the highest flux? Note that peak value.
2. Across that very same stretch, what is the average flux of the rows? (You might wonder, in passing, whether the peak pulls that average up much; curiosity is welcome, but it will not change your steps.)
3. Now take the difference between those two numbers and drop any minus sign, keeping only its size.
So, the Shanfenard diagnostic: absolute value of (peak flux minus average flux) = 1.48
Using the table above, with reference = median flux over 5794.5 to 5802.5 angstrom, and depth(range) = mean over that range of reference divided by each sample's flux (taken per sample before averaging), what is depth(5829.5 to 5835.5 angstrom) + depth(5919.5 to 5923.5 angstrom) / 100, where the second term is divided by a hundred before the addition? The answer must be 1.05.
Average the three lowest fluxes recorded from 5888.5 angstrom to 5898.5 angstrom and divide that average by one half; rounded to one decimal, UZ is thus 54.7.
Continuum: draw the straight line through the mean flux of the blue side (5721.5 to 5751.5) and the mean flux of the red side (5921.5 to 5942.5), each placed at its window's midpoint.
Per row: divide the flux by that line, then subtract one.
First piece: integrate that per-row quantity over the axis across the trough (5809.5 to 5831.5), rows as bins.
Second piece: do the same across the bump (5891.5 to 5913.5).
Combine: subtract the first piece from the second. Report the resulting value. -0.45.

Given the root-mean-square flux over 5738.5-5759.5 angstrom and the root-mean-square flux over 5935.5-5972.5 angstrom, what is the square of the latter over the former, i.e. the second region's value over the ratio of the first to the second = 30.5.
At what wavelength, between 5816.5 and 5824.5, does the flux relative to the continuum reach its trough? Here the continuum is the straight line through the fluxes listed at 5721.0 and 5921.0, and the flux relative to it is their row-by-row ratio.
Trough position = 5820.0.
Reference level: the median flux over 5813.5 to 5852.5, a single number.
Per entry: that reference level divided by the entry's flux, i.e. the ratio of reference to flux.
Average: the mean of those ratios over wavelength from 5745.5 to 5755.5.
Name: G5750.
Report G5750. 1.00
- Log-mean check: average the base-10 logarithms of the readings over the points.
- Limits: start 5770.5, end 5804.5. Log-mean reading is 1.500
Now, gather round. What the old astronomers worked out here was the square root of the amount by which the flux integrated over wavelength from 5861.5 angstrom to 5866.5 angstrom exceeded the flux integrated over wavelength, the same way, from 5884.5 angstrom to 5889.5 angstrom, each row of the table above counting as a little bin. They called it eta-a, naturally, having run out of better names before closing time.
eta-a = 2.2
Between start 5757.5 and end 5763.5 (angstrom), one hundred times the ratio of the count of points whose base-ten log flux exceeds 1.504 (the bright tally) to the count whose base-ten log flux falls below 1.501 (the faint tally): 25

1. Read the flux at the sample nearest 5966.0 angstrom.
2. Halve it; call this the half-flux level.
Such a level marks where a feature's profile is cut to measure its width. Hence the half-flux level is 15.4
